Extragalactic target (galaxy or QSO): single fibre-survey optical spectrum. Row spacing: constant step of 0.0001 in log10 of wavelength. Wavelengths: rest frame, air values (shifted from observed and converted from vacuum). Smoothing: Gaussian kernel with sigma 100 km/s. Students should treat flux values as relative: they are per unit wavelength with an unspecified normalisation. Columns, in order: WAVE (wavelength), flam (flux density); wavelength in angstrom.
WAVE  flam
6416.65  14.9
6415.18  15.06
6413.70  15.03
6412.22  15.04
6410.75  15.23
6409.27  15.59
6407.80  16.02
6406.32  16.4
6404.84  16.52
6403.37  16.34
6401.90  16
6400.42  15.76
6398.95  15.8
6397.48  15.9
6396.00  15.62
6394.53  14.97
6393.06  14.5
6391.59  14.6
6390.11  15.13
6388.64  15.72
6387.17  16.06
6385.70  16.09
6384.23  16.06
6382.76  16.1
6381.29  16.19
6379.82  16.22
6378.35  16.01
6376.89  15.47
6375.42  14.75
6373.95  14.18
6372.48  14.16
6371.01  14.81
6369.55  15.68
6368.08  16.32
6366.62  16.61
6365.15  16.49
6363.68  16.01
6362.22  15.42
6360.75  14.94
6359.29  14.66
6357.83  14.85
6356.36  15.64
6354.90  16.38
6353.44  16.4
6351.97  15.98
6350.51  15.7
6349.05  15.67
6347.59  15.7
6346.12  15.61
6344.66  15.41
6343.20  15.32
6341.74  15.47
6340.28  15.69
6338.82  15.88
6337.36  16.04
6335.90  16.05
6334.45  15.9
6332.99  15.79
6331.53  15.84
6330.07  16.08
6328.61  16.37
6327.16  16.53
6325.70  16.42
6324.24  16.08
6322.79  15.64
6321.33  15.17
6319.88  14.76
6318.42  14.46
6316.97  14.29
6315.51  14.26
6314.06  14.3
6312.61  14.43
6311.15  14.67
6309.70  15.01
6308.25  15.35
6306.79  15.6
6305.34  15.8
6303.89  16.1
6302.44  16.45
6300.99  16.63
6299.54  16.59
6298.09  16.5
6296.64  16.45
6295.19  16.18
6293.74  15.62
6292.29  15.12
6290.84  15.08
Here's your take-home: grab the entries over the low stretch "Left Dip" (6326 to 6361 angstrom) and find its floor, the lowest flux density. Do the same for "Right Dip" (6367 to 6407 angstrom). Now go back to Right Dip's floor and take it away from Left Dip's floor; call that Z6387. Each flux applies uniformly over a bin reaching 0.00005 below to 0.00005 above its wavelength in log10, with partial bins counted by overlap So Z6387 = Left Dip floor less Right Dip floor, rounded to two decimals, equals 0.50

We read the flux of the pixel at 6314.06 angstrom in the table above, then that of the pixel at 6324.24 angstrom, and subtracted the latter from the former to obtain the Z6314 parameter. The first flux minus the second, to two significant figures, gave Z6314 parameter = -1.8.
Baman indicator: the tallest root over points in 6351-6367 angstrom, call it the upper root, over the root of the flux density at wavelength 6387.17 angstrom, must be 1.02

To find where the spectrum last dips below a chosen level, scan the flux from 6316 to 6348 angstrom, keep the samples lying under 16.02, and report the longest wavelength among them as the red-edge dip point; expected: 6347.59 angstrom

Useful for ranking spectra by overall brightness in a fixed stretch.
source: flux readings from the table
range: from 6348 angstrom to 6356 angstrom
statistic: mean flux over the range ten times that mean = 160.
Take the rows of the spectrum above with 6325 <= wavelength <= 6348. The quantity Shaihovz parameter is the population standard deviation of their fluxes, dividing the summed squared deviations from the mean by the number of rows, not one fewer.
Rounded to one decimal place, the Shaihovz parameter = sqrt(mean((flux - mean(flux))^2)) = 0.3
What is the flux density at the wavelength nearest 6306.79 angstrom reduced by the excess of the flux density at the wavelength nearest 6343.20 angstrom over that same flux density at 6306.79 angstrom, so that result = 15.9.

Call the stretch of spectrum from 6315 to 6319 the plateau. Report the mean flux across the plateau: 14.3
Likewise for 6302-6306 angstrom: 16.1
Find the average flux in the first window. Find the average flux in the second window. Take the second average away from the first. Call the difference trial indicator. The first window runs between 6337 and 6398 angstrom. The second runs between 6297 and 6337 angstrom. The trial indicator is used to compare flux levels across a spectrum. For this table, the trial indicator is 0.0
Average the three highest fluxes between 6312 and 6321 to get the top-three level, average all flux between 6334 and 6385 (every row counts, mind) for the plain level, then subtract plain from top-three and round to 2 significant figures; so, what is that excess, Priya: -1.1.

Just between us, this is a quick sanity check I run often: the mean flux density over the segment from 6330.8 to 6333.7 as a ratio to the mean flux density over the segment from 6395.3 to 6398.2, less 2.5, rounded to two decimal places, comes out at -1.50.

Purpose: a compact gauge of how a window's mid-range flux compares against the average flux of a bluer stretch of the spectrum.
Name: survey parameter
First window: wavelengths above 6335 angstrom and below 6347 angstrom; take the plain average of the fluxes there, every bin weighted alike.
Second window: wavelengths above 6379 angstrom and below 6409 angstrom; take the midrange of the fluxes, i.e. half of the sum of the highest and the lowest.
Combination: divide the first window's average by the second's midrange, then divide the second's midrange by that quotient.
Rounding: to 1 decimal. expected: 15.3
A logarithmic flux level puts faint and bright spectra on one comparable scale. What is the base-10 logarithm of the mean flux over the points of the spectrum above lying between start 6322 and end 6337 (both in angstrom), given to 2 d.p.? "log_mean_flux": 1.21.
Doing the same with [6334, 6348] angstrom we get 1.20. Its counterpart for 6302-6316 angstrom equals 1.18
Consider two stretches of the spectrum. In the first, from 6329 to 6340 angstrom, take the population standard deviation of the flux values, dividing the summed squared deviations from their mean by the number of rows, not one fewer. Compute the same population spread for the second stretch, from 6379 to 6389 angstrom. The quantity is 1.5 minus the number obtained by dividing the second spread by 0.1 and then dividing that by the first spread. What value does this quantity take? -13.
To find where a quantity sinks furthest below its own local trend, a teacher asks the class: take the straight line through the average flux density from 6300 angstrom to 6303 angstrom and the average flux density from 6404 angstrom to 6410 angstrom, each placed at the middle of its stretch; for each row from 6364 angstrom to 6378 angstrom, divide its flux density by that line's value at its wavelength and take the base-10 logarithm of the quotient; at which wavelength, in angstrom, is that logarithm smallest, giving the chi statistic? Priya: 6372.48 angstrom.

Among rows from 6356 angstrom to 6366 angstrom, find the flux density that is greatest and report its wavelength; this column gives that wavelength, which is 6365.15 angstrom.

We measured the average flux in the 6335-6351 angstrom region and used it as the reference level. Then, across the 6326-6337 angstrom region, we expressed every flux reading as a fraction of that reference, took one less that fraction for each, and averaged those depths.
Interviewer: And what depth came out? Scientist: -0.025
